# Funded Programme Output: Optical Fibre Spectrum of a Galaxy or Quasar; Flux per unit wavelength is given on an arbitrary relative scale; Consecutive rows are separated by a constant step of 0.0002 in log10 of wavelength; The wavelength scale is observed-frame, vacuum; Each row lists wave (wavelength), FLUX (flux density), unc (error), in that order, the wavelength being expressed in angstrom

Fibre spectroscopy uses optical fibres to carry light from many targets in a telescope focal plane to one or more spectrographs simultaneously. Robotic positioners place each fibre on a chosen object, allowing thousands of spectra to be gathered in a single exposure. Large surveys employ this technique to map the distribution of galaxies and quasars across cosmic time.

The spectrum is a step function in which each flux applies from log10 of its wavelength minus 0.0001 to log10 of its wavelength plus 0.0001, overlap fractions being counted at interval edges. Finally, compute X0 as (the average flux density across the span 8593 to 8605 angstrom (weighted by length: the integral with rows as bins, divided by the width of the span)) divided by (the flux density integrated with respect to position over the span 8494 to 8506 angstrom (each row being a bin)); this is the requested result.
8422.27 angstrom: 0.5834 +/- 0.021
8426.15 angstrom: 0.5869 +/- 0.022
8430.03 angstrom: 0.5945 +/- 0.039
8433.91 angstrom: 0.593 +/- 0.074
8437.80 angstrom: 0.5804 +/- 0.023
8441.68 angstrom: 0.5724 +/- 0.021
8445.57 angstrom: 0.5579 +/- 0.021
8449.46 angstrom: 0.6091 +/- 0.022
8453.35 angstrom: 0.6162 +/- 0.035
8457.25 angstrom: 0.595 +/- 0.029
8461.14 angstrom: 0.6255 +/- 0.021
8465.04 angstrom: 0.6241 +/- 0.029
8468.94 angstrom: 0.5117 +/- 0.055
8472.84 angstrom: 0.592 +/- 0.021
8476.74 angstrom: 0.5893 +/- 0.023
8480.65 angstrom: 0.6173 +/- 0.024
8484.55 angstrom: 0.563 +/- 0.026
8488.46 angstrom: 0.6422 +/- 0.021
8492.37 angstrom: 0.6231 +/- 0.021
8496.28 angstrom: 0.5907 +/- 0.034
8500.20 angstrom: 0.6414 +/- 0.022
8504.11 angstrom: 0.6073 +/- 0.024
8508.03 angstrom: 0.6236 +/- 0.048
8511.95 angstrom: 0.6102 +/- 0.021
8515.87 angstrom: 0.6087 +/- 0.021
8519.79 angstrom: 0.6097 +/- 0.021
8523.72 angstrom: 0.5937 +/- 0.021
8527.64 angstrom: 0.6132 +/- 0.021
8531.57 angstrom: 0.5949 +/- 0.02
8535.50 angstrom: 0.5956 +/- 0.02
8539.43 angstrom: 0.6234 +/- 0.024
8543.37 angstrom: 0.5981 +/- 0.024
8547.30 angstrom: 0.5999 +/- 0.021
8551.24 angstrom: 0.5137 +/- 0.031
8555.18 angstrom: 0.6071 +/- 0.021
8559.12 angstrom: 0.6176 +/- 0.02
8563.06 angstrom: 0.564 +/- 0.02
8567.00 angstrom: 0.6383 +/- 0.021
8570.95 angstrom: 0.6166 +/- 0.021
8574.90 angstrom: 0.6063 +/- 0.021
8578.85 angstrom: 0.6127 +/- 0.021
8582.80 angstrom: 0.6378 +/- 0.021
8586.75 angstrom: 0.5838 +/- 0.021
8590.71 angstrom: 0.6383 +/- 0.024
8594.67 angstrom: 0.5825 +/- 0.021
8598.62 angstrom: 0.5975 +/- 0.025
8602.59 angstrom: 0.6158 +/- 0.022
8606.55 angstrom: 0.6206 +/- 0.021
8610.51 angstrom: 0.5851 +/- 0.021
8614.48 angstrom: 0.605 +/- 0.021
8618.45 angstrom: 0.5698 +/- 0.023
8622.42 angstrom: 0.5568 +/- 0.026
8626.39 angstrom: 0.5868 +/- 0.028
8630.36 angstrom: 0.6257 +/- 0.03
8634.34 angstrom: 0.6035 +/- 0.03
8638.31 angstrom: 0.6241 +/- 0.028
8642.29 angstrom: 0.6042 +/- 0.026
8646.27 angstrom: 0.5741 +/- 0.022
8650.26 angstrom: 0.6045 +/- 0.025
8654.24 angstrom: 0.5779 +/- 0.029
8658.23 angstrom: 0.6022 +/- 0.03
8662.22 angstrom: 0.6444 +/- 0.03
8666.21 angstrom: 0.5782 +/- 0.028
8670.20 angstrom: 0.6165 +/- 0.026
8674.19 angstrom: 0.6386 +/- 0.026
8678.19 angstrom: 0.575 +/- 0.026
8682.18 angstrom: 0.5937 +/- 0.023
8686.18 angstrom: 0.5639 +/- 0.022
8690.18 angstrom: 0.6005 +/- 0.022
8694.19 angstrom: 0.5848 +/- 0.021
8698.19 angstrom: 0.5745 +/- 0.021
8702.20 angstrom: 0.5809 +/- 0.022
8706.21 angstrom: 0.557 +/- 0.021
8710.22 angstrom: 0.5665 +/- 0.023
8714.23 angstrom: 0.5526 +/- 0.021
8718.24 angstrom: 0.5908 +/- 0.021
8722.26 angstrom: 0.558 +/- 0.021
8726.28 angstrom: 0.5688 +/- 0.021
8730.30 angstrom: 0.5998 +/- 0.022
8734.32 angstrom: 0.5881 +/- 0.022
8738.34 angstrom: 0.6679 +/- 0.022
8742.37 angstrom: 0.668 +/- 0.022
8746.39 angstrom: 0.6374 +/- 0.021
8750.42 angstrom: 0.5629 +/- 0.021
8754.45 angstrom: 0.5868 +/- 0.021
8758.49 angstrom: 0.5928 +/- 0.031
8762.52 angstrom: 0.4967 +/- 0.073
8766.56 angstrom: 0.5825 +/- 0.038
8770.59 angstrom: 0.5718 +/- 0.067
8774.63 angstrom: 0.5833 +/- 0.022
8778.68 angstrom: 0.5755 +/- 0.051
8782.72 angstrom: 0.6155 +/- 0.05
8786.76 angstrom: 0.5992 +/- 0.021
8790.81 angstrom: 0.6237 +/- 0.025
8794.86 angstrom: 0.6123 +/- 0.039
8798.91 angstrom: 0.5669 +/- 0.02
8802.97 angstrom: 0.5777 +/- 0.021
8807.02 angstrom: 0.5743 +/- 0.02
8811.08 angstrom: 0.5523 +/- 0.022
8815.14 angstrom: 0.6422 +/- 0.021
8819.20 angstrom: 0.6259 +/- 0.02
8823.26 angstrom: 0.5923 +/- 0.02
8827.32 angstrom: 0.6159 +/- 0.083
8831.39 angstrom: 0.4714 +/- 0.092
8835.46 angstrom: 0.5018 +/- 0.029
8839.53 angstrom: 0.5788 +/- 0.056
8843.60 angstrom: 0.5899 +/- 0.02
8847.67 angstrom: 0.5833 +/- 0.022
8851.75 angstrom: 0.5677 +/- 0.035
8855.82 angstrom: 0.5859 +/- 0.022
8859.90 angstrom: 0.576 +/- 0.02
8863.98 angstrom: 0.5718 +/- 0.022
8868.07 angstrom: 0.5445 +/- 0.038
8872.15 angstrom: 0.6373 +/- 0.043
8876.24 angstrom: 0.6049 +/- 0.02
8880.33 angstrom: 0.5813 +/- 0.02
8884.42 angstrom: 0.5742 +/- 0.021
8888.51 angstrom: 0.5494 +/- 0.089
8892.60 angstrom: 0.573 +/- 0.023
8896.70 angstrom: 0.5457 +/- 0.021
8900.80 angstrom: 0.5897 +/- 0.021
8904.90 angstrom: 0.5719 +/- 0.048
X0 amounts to 0.081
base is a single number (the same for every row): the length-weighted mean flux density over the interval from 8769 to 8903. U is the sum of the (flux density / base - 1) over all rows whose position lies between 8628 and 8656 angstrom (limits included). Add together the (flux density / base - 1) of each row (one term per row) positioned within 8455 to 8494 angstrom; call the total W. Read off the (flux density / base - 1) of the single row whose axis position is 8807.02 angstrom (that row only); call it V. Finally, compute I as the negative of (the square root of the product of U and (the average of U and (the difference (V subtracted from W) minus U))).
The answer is -0.20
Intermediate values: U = 0.26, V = -0.011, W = 0.3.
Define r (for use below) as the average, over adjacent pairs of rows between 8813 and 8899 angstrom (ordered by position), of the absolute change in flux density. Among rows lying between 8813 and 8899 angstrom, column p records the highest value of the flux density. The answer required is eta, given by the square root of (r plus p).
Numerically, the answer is 0.821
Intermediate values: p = 0.6422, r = 0.032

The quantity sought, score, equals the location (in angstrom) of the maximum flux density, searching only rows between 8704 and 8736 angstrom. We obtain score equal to 8730.30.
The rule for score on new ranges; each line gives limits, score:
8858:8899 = 8872.15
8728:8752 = 8742.37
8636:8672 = 8662.22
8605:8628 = 8606.55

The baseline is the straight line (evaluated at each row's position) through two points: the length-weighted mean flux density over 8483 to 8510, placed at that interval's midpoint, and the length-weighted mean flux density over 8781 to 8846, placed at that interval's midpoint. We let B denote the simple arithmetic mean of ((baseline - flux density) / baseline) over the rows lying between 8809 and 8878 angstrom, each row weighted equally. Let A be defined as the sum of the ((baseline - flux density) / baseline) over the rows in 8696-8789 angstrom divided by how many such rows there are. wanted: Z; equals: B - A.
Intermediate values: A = 0.007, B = 0.003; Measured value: -0.004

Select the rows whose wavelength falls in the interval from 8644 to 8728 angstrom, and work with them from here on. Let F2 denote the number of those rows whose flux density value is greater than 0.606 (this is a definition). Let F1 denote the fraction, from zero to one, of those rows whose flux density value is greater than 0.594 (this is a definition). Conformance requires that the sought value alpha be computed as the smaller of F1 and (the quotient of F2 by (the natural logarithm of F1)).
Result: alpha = -2.4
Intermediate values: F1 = 0.29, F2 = 3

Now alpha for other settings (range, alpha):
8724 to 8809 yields -6.2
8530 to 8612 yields -40.5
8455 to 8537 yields -35.7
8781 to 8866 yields -5.5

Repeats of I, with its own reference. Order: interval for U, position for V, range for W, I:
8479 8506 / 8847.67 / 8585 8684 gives -0.40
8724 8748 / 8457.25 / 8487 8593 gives -0.52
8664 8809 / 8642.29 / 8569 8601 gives -0.30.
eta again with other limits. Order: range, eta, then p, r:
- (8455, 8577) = 0.822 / 0.6422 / 0.034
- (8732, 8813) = 0.836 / 0.668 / 0.032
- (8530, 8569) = 0.825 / 0.6383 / 0.042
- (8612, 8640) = 0.808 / 0.6257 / 0.027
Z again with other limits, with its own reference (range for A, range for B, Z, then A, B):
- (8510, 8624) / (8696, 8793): -0.006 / 0.011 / 0.004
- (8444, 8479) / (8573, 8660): -0.039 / 0.042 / 0.003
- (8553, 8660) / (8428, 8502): 0.030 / 0.002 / 0.032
